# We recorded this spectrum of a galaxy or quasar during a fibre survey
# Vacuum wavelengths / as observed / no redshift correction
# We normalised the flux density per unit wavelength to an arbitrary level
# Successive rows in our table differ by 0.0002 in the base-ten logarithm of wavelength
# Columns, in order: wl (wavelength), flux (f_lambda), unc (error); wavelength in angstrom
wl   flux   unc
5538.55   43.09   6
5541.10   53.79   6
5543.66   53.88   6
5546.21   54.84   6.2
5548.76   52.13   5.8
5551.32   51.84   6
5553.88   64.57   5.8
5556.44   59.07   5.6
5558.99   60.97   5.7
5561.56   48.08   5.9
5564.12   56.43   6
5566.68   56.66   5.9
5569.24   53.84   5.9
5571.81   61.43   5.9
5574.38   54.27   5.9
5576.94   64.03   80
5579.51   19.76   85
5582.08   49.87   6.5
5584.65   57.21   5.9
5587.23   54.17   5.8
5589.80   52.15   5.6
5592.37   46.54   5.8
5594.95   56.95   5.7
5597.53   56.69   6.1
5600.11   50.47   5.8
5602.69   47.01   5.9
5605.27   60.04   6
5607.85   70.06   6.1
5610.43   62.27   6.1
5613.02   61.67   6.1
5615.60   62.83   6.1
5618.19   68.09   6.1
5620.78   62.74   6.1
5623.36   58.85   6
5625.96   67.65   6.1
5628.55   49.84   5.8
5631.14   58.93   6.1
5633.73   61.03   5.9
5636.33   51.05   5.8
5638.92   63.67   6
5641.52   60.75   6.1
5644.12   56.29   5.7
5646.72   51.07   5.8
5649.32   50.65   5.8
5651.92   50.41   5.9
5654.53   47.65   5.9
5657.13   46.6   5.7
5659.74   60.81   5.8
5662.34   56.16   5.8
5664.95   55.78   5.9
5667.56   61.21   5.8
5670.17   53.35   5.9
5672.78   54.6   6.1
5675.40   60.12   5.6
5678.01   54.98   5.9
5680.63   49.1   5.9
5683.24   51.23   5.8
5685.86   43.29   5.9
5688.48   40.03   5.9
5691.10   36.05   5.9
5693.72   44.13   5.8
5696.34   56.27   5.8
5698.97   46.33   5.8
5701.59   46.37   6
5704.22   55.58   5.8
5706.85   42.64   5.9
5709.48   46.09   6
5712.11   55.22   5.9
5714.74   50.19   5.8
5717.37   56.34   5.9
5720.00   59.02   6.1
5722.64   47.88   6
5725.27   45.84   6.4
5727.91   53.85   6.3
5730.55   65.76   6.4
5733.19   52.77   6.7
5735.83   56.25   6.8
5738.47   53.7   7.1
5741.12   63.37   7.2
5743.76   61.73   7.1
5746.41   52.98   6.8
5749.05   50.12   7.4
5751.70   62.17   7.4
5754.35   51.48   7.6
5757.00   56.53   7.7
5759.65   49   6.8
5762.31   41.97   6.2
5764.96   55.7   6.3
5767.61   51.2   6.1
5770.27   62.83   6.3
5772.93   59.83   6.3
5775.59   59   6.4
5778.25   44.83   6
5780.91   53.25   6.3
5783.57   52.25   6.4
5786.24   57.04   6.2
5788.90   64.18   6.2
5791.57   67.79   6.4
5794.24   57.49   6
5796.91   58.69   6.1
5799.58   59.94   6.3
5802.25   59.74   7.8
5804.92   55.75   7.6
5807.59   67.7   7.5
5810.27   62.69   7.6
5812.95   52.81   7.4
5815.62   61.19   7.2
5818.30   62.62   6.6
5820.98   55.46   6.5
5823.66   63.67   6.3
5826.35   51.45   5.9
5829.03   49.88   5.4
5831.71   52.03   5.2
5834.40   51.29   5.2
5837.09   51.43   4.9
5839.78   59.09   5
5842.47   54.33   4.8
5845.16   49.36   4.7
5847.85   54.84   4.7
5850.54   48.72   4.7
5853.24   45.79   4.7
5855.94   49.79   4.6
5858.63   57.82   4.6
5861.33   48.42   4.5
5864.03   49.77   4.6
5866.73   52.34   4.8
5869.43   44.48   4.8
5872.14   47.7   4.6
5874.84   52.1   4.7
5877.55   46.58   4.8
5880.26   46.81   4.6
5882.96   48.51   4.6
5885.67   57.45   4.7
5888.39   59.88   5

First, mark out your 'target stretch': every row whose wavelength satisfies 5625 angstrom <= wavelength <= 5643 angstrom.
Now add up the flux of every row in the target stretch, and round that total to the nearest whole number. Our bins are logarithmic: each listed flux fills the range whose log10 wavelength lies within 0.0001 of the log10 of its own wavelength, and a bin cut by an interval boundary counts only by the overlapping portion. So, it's 413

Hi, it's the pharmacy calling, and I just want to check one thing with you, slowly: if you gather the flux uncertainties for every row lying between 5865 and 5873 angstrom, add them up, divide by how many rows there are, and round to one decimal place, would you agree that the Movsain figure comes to 4.7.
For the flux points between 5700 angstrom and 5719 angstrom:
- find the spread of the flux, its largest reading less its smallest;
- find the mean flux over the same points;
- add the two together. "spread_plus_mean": 64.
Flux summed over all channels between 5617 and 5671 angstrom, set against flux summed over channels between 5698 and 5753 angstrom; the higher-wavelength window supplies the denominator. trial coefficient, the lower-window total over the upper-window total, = 1.06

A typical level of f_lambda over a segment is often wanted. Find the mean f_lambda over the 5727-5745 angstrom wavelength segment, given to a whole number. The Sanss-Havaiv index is 58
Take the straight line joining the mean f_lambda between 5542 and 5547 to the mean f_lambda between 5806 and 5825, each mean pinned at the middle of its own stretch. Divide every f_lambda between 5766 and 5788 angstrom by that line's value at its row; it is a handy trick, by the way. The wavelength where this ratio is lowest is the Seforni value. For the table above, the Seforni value 5778.25 angstrom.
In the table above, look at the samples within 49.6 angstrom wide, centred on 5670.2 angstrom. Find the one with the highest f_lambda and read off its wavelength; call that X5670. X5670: 5667.56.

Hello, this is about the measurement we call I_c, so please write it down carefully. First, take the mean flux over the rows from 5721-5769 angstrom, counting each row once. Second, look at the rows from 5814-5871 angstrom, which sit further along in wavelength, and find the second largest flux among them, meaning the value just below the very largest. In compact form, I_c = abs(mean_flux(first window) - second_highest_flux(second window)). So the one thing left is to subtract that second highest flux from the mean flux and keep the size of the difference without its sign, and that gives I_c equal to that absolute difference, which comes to 8.6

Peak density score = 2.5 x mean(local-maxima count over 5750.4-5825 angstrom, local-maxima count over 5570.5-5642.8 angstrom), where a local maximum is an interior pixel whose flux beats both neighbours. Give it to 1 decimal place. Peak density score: 20.0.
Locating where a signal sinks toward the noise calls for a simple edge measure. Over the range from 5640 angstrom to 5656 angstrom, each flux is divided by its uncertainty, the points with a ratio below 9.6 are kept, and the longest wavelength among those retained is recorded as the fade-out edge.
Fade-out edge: 5654.53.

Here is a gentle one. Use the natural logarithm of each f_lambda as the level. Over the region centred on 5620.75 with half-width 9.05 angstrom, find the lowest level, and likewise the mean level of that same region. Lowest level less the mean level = -0.208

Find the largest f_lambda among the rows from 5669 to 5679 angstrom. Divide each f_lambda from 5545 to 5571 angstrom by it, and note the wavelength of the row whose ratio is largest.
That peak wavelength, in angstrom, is 5553.88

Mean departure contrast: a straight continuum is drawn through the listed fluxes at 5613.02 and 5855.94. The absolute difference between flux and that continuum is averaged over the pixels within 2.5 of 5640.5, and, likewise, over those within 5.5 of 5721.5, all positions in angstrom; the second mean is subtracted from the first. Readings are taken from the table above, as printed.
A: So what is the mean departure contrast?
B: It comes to -3.5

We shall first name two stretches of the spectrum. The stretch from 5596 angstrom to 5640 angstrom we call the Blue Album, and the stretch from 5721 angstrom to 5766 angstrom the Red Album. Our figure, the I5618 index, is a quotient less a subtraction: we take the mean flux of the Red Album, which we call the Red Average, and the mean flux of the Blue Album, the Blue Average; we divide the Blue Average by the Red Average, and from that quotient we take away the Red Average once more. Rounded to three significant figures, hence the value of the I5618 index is -53.1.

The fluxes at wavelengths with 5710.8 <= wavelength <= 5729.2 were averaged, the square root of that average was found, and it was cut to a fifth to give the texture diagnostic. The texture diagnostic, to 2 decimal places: 1.45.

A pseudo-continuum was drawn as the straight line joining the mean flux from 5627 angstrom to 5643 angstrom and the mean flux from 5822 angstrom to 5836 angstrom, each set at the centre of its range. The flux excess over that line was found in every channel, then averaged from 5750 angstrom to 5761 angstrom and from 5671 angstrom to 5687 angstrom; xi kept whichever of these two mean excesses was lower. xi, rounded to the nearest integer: -4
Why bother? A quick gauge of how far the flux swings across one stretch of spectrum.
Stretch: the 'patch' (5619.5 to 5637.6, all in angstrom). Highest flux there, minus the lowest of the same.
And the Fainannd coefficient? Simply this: 18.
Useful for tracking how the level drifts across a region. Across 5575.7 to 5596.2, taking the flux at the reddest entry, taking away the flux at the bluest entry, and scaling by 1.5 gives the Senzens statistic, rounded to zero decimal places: -11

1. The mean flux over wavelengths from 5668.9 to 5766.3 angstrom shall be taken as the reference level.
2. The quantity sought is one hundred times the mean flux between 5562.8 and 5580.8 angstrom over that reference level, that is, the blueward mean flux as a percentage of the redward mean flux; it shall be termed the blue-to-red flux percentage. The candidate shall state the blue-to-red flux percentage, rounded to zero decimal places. 101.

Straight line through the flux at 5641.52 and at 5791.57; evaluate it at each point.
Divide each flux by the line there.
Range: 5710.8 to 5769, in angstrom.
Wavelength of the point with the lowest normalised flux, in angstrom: 5762.31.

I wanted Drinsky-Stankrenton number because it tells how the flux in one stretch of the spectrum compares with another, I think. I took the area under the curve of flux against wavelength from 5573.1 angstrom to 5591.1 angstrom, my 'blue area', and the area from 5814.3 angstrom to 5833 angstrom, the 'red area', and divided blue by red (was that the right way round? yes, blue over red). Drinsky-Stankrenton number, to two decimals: 0.85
